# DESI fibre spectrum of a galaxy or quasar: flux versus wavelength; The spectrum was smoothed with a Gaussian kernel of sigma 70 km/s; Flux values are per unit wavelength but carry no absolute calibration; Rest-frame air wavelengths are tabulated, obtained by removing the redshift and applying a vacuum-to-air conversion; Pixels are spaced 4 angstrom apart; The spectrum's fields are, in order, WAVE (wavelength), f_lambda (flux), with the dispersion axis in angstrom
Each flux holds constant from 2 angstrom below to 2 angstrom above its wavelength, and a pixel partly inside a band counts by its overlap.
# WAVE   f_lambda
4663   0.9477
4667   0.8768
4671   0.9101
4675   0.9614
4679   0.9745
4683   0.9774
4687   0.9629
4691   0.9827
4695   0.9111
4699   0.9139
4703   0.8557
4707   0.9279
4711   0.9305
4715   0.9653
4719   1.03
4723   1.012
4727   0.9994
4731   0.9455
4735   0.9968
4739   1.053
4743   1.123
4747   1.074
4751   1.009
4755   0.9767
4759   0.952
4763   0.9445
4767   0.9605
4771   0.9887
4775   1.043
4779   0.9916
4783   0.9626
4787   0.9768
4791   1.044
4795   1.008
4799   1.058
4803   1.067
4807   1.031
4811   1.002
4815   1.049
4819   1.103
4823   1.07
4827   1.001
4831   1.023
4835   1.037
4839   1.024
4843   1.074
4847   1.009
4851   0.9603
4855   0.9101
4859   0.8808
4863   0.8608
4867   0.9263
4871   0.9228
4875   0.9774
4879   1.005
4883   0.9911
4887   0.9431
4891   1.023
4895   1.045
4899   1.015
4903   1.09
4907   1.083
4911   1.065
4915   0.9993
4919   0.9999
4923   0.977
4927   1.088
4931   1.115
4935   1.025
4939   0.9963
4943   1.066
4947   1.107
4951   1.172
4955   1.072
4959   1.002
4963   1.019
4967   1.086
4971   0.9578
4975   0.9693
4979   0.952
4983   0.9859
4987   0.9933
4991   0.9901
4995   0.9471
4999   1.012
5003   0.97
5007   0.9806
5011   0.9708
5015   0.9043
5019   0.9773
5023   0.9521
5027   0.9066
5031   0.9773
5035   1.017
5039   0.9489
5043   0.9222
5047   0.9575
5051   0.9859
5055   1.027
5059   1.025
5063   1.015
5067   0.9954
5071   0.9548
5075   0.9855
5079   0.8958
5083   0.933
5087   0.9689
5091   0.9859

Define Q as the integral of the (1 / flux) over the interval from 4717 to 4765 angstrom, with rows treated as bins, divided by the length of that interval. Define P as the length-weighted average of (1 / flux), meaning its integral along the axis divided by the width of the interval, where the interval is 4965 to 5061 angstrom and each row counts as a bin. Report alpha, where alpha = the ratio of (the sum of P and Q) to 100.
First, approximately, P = 1.03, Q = 0.99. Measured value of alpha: 0.0202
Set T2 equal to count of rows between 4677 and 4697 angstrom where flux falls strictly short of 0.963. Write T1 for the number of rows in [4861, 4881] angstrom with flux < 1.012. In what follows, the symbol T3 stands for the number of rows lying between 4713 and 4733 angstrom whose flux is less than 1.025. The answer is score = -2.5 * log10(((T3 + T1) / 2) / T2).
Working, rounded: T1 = 5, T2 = 2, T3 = 4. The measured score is -0.9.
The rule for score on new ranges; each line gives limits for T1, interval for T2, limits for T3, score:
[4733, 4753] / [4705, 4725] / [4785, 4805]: 0.0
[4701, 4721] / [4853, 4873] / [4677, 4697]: 0.1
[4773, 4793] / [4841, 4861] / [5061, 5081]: -0.3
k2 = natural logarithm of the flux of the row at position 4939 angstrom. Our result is -0.004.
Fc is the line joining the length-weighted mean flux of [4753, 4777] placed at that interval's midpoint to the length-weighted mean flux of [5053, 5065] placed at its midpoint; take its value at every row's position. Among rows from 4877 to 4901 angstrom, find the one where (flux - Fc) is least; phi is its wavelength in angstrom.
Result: 4887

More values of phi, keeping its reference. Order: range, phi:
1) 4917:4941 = 4923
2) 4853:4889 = 4863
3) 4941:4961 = 4959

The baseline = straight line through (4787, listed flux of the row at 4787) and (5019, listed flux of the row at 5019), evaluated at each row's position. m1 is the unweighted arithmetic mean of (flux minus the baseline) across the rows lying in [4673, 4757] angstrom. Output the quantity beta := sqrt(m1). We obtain 0.06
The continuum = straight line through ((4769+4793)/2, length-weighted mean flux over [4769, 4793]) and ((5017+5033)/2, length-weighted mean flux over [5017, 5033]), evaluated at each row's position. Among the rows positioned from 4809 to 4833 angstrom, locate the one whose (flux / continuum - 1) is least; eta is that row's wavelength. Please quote 4811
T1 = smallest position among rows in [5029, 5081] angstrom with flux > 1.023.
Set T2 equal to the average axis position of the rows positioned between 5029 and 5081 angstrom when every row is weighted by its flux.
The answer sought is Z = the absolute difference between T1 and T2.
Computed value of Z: 0.1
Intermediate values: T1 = 5055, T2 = 5054.9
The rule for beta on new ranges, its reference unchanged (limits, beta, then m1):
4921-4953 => 0.30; 0.091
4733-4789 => 0.16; 0.027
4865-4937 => 0.20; 0.039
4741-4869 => 0.17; 0.028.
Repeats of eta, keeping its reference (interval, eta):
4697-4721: 4703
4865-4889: 4871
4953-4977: 4971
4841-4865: 4863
